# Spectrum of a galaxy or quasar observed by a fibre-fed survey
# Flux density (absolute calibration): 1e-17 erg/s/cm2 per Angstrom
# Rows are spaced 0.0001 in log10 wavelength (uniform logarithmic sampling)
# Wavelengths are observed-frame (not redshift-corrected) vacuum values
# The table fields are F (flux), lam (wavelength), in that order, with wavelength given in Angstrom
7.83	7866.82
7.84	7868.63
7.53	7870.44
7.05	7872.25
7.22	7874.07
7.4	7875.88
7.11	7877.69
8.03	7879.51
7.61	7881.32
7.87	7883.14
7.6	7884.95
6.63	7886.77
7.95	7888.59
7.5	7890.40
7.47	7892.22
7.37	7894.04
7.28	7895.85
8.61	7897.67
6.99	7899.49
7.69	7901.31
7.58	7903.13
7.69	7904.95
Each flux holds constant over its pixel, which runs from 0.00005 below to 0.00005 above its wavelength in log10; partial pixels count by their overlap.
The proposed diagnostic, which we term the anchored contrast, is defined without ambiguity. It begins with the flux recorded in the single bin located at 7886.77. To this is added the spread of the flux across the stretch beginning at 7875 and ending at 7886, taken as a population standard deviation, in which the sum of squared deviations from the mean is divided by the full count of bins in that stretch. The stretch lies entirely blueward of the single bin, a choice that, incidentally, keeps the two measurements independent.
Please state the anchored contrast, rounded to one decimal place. 6.9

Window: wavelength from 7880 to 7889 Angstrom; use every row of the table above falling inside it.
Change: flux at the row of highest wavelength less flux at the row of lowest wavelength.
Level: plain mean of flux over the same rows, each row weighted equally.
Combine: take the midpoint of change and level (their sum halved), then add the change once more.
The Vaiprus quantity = 4.3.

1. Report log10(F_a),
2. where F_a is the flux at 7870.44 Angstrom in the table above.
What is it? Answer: 0.88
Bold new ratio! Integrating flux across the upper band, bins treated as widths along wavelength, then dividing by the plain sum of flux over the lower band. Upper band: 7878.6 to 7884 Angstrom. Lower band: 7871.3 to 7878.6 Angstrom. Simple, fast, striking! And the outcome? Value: 1.5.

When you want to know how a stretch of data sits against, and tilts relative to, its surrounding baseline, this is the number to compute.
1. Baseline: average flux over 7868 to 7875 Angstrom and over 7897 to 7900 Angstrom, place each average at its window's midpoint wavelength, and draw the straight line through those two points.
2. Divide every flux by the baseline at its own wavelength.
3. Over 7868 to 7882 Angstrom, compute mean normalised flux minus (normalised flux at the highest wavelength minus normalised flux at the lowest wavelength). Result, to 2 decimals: 1.06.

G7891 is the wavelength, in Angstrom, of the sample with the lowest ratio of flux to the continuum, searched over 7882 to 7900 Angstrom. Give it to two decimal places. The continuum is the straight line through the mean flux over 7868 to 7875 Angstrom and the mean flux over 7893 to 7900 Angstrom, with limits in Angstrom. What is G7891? 7886.77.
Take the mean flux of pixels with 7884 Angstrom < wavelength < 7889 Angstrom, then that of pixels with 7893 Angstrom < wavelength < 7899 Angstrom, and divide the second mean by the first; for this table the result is 1.05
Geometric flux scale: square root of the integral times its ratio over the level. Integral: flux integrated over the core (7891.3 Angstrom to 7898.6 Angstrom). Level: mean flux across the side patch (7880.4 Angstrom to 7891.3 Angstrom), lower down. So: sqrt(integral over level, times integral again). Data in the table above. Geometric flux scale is 20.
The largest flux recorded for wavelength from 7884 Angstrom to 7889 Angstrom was 7.95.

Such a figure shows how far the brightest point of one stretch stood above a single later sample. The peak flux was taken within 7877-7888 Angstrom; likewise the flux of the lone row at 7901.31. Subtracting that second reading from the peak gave 0.34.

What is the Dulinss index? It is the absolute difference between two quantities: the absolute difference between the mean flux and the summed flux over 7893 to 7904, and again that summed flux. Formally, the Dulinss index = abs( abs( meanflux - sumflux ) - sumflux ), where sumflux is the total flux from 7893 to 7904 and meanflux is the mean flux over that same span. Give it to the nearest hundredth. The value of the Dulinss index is 7.59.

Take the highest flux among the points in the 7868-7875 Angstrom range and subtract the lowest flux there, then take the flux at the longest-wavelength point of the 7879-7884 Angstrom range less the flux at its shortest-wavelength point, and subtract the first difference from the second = -0.95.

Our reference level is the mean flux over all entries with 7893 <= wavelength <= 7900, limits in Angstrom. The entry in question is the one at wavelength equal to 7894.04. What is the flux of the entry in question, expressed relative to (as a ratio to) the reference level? 0.97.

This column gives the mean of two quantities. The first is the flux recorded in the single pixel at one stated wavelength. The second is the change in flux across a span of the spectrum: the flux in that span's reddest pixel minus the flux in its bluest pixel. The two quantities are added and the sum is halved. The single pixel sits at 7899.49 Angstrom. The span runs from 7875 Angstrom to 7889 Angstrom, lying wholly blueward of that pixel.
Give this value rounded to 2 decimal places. 3.77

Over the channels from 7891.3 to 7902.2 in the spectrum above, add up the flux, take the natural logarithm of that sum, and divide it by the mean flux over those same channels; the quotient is 0.504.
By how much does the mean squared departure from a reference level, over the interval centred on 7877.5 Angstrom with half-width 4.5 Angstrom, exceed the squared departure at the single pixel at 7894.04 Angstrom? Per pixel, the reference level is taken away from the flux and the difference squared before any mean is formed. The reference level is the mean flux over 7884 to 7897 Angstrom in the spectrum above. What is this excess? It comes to 0.11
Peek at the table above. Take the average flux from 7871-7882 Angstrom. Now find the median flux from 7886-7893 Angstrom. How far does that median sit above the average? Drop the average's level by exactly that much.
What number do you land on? 7.32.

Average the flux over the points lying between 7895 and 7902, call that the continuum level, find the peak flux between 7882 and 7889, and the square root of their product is 7.79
